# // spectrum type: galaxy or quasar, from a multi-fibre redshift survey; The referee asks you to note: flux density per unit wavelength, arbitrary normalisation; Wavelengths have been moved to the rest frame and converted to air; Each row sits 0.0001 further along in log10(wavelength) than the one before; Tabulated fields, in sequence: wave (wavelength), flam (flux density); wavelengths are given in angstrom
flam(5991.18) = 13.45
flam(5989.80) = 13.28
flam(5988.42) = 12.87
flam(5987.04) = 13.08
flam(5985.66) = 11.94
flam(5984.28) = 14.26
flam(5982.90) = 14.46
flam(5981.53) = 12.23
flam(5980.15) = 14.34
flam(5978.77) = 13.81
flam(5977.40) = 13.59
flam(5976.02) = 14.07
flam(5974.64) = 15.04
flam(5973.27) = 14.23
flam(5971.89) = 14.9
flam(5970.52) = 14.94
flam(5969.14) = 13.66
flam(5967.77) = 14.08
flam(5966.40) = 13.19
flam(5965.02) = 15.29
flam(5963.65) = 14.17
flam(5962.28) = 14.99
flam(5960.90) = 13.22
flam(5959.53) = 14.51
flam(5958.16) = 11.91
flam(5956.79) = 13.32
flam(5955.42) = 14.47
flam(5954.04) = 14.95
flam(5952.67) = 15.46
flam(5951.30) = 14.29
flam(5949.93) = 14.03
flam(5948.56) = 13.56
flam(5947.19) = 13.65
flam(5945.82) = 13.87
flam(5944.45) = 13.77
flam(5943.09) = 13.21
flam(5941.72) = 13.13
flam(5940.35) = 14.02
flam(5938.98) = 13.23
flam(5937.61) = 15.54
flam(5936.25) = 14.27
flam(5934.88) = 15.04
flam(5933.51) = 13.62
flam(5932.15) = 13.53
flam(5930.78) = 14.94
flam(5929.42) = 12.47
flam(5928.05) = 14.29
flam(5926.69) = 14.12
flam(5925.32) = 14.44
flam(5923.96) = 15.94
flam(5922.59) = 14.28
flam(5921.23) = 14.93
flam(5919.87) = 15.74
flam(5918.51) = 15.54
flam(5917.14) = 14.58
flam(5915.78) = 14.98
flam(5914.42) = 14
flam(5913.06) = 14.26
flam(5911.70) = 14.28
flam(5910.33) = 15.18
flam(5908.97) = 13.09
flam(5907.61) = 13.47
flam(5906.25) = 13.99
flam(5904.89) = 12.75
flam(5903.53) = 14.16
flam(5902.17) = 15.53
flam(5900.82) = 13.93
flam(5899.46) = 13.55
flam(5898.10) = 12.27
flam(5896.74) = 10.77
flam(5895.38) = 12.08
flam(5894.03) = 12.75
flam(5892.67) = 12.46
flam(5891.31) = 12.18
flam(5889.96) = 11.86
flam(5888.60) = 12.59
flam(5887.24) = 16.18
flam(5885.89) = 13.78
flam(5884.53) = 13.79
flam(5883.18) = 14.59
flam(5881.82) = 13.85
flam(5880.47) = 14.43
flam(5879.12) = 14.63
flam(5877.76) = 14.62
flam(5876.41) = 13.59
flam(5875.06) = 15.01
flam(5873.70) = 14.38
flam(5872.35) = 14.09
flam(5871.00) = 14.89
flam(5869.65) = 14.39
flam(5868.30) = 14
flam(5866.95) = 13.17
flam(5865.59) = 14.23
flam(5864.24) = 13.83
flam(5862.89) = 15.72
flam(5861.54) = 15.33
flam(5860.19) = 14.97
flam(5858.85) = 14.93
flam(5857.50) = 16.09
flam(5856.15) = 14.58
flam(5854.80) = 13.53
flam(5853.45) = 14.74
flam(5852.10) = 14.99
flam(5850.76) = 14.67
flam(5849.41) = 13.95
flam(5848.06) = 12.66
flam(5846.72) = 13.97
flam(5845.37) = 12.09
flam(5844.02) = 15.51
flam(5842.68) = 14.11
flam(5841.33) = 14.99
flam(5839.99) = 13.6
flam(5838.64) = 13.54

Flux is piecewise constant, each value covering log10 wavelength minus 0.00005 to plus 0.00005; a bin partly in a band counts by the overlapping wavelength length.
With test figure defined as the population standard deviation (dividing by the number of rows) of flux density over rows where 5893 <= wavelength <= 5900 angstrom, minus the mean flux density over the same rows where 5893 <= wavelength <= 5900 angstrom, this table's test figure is -11.4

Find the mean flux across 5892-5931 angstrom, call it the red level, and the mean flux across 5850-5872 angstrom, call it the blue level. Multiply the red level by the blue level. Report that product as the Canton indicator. 204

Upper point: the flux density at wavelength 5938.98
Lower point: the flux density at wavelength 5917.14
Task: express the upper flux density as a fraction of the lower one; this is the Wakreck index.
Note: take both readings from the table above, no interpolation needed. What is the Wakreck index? 0.91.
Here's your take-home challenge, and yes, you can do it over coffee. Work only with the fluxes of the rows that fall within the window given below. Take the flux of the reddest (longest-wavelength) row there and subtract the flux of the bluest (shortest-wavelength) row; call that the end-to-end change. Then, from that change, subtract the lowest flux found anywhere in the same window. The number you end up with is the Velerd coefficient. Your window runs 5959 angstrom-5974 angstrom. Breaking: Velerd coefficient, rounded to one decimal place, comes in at -13.5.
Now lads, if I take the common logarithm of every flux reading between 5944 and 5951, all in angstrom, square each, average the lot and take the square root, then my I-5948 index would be 1.14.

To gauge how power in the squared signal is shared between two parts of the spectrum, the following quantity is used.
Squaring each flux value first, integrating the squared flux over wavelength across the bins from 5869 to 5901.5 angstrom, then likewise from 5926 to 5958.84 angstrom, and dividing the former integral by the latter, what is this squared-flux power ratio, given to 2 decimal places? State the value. 0.95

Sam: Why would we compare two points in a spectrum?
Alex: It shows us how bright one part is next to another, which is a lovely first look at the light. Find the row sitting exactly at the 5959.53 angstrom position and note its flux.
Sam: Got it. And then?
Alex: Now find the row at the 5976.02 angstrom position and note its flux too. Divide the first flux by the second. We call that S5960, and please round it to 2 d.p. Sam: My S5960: 1.03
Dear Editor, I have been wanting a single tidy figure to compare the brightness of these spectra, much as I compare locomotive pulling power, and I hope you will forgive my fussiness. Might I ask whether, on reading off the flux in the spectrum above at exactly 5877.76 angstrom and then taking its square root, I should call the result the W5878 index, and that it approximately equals 3.82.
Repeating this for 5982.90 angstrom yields 3.80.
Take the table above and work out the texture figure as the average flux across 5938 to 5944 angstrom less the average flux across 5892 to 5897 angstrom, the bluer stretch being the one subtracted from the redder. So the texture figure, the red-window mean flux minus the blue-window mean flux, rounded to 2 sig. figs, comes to 1.4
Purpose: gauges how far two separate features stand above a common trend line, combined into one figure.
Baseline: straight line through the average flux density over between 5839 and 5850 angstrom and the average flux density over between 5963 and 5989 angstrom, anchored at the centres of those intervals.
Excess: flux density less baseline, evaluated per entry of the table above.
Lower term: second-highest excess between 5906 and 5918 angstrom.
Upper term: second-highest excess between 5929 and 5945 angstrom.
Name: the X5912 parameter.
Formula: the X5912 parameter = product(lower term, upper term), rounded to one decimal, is 1.3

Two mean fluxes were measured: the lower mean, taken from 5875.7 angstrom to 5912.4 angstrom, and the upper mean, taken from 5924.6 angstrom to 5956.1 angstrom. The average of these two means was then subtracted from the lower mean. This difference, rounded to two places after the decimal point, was -0.26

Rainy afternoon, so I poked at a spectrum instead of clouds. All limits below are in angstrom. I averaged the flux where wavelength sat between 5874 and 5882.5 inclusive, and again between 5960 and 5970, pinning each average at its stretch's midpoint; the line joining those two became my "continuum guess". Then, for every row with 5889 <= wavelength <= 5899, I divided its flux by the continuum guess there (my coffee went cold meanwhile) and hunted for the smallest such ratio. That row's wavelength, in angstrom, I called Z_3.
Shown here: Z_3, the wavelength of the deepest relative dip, 5896.74 angstrom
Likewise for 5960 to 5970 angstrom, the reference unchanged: 5966.40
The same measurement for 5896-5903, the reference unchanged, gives 5896.74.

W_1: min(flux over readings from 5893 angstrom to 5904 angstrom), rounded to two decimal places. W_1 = 10.77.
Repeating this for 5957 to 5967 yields 11.91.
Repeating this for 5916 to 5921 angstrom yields 14.58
